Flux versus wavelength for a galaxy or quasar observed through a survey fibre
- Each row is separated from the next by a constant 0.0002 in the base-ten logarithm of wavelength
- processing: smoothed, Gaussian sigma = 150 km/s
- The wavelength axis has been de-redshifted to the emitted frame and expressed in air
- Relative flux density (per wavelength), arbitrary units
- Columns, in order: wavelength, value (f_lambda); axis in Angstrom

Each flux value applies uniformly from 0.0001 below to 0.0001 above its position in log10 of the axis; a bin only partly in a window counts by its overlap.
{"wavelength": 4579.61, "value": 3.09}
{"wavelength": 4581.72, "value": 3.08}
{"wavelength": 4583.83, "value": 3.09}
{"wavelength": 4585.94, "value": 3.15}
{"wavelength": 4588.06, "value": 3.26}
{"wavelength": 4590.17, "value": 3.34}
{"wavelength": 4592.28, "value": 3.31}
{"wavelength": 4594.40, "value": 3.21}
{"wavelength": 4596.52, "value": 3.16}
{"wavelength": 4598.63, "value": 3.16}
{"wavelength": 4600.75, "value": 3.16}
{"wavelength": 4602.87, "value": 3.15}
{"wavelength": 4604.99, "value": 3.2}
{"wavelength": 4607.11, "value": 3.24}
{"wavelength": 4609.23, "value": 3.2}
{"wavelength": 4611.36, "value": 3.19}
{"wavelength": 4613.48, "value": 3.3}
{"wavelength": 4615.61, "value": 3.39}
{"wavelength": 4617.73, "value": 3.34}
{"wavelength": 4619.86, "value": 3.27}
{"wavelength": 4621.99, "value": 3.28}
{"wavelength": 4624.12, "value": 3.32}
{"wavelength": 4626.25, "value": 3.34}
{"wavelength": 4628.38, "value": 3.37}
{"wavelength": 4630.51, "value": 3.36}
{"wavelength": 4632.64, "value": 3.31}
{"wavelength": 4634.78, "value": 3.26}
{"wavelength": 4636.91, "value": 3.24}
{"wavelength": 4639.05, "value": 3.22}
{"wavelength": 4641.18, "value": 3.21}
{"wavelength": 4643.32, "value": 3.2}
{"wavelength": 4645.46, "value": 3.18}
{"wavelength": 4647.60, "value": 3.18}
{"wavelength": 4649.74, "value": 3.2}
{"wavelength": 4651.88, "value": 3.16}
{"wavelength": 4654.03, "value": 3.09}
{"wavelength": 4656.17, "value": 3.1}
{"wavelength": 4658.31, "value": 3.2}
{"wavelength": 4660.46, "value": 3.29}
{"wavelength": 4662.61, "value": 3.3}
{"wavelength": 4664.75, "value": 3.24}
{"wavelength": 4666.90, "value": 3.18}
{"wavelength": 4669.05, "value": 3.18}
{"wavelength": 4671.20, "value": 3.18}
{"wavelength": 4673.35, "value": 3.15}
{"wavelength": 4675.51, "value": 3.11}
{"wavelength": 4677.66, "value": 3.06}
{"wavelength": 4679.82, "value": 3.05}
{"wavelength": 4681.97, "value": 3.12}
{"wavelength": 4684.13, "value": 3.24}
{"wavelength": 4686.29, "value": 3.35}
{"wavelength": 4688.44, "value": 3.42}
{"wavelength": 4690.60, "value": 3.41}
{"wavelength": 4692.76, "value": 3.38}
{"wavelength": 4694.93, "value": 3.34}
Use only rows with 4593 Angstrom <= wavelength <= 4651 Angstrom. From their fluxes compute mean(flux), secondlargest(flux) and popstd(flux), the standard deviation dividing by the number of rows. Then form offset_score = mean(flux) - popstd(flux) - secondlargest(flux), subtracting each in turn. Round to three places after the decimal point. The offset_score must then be -0.195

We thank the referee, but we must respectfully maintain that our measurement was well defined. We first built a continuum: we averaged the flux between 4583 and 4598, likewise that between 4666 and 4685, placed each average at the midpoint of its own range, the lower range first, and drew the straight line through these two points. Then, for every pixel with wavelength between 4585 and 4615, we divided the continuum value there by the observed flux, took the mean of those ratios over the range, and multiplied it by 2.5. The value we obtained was 2.49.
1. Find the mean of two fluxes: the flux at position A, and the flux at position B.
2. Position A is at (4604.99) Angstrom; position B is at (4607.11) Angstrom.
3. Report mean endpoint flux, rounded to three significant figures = 3.22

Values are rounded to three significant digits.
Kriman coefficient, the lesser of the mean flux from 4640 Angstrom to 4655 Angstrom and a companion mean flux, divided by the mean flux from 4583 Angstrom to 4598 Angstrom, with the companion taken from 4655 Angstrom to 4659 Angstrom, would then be 0.979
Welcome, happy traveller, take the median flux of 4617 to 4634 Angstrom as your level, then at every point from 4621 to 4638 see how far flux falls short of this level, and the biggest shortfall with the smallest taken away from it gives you 0.130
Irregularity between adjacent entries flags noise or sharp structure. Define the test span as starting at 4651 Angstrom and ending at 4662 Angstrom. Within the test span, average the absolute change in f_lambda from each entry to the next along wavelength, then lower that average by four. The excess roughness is -3.93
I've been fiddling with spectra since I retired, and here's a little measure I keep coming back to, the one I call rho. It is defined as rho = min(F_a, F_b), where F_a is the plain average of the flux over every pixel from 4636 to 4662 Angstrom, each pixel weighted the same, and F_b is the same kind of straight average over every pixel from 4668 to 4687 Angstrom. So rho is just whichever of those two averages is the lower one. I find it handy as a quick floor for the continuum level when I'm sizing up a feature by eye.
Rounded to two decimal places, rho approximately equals 3.16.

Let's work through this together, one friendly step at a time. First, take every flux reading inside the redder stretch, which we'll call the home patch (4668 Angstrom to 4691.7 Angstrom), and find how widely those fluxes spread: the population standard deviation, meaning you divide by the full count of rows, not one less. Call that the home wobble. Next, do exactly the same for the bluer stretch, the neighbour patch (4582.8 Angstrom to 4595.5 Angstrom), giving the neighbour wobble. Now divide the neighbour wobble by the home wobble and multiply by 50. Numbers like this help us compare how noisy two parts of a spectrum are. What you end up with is 35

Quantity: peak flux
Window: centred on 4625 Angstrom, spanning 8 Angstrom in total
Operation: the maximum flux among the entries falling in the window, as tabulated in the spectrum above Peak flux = 3.37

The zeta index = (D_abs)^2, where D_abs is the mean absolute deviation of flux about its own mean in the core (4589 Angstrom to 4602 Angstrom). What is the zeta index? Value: 0.0046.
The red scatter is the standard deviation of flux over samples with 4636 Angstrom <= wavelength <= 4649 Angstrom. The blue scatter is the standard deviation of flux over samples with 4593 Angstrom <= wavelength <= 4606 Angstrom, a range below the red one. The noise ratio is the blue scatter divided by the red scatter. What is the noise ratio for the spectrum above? 1.1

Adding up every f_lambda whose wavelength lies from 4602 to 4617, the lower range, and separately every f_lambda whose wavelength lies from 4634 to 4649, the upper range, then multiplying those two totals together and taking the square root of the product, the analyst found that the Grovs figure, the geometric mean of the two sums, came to 22.6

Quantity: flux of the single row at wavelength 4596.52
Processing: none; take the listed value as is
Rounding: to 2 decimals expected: 3.16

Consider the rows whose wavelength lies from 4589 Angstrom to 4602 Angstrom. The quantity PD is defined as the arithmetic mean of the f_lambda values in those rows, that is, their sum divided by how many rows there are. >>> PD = 3.22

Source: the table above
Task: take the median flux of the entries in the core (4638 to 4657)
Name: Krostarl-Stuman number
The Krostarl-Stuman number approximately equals 3.180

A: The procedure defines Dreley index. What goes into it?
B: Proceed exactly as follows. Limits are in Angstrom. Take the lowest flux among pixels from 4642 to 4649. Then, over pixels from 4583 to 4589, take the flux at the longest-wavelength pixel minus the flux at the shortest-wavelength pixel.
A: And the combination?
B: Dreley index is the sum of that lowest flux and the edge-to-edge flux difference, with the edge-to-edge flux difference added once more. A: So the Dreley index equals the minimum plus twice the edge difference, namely 3.52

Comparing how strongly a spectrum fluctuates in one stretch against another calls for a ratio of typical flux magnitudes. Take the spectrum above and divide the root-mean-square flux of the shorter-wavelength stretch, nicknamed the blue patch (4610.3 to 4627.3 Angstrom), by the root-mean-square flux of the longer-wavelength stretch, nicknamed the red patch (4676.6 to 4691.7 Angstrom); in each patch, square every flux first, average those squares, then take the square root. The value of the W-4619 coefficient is 1.020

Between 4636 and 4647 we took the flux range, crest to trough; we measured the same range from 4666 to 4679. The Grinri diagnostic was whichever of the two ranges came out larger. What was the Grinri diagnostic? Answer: 0.12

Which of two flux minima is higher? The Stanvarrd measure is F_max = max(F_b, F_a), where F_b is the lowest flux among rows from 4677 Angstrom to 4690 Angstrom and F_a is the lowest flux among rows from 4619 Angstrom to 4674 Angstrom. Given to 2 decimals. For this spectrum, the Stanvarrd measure 3.09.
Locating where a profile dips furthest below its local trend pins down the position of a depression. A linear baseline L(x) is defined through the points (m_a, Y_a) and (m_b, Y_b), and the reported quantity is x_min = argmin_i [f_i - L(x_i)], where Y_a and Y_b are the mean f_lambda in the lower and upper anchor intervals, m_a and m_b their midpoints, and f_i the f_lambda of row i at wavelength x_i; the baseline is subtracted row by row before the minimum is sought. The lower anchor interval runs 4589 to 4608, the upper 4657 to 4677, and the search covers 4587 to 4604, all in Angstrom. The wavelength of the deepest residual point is 4602.87 Angstrom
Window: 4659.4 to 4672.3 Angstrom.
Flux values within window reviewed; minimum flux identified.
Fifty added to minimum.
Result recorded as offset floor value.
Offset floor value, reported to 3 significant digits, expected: 53.2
